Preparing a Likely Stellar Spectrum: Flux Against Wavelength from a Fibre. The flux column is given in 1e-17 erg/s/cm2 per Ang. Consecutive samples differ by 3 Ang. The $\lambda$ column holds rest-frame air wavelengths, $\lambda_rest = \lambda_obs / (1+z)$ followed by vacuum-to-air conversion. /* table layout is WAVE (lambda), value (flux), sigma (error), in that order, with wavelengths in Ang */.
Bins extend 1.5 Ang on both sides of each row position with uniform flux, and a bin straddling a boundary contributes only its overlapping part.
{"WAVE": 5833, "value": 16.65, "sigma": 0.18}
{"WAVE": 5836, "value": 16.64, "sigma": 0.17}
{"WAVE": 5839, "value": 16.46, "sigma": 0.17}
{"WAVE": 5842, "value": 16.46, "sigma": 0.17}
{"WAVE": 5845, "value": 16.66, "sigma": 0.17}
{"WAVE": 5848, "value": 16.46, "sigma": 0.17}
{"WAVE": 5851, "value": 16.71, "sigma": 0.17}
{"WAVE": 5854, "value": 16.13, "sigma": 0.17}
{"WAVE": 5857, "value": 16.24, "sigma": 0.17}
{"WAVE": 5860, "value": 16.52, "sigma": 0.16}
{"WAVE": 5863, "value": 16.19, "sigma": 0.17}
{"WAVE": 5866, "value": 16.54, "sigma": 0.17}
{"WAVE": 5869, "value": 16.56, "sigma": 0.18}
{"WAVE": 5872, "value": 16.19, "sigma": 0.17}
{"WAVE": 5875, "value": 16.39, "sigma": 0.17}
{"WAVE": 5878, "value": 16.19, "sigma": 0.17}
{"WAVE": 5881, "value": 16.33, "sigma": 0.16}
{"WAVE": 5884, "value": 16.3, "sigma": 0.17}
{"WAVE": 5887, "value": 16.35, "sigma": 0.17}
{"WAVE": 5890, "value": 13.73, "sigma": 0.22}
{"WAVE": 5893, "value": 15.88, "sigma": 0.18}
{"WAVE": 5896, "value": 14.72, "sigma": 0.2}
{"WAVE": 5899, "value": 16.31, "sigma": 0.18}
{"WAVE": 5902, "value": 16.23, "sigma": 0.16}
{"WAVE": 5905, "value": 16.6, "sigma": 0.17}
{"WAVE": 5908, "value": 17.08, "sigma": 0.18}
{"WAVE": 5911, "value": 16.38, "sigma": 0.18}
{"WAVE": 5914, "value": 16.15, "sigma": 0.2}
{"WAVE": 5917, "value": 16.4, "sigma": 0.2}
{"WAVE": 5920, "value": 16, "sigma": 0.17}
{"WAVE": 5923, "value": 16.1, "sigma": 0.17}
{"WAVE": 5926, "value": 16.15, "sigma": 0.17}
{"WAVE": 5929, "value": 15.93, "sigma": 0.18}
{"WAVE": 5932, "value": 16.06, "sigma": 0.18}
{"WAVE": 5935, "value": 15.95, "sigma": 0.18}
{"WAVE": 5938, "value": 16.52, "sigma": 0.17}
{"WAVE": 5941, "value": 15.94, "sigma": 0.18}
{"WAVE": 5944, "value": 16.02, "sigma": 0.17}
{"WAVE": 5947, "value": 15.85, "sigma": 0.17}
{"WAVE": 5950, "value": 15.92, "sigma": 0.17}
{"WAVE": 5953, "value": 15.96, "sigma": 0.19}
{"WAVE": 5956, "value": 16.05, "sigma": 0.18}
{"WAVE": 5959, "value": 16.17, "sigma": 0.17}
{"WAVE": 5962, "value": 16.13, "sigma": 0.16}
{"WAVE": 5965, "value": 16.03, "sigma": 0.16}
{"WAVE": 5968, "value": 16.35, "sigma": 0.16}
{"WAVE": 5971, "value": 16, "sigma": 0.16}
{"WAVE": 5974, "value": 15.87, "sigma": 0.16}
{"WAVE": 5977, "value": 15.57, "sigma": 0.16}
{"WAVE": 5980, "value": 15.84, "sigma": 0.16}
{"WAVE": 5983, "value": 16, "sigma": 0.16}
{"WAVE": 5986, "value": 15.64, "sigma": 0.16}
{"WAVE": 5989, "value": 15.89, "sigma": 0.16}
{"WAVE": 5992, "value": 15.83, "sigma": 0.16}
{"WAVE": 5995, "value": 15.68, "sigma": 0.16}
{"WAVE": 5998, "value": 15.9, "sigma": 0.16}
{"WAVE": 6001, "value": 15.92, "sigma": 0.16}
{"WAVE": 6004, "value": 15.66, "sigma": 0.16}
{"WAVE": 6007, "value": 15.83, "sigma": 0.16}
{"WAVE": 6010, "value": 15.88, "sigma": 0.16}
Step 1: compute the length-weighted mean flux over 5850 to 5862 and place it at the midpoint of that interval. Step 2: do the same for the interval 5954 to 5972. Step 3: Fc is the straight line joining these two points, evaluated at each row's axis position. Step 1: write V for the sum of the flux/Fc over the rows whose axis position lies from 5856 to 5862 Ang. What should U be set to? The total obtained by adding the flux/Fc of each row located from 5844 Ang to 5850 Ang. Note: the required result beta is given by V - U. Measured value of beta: -0.02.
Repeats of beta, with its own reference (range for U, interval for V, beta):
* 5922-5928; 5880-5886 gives 0.01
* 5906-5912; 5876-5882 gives -0.07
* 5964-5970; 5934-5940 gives 0.00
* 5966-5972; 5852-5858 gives -0.03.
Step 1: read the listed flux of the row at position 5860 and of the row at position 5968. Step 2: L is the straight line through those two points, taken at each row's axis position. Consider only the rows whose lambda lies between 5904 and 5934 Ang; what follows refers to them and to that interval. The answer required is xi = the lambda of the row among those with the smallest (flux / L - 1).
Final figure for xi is 5929 Ang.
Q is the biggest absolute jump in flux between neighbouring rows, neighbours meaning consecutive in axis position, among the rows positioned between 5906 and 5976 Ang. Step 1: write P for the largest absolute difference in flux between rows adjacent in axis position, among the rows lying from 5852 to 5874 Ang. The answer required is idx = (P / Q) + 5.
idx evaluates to 5.53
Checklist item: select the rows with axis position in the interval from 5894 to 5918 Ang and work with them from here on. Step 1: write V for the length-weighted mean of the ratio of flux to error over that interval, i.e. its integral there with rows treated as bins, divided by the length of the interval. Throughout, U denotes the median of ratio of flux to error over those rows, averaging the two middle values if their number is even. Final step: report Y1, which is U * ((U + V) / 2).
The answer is 8169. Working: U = 90.8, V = 89.1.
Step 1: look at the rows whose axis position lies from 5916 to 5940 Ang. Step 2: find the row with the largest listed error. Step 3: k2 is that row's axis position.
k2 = 5917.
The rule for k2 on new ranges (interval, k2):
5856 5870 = 5869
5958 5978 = 5959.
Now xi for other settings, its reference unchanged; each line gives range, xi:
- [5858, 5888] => 5863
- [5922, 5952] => 5947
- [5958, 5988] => 5977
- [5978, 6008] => 5986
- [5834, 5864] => 5854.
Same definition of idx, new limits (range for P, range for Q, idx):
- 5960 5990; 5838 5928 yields 5.14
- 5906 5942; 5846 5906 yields 5.27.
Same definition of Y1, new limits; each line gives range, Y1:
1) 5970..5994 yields 9810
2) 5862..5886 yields 9162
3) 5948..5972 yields 9417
